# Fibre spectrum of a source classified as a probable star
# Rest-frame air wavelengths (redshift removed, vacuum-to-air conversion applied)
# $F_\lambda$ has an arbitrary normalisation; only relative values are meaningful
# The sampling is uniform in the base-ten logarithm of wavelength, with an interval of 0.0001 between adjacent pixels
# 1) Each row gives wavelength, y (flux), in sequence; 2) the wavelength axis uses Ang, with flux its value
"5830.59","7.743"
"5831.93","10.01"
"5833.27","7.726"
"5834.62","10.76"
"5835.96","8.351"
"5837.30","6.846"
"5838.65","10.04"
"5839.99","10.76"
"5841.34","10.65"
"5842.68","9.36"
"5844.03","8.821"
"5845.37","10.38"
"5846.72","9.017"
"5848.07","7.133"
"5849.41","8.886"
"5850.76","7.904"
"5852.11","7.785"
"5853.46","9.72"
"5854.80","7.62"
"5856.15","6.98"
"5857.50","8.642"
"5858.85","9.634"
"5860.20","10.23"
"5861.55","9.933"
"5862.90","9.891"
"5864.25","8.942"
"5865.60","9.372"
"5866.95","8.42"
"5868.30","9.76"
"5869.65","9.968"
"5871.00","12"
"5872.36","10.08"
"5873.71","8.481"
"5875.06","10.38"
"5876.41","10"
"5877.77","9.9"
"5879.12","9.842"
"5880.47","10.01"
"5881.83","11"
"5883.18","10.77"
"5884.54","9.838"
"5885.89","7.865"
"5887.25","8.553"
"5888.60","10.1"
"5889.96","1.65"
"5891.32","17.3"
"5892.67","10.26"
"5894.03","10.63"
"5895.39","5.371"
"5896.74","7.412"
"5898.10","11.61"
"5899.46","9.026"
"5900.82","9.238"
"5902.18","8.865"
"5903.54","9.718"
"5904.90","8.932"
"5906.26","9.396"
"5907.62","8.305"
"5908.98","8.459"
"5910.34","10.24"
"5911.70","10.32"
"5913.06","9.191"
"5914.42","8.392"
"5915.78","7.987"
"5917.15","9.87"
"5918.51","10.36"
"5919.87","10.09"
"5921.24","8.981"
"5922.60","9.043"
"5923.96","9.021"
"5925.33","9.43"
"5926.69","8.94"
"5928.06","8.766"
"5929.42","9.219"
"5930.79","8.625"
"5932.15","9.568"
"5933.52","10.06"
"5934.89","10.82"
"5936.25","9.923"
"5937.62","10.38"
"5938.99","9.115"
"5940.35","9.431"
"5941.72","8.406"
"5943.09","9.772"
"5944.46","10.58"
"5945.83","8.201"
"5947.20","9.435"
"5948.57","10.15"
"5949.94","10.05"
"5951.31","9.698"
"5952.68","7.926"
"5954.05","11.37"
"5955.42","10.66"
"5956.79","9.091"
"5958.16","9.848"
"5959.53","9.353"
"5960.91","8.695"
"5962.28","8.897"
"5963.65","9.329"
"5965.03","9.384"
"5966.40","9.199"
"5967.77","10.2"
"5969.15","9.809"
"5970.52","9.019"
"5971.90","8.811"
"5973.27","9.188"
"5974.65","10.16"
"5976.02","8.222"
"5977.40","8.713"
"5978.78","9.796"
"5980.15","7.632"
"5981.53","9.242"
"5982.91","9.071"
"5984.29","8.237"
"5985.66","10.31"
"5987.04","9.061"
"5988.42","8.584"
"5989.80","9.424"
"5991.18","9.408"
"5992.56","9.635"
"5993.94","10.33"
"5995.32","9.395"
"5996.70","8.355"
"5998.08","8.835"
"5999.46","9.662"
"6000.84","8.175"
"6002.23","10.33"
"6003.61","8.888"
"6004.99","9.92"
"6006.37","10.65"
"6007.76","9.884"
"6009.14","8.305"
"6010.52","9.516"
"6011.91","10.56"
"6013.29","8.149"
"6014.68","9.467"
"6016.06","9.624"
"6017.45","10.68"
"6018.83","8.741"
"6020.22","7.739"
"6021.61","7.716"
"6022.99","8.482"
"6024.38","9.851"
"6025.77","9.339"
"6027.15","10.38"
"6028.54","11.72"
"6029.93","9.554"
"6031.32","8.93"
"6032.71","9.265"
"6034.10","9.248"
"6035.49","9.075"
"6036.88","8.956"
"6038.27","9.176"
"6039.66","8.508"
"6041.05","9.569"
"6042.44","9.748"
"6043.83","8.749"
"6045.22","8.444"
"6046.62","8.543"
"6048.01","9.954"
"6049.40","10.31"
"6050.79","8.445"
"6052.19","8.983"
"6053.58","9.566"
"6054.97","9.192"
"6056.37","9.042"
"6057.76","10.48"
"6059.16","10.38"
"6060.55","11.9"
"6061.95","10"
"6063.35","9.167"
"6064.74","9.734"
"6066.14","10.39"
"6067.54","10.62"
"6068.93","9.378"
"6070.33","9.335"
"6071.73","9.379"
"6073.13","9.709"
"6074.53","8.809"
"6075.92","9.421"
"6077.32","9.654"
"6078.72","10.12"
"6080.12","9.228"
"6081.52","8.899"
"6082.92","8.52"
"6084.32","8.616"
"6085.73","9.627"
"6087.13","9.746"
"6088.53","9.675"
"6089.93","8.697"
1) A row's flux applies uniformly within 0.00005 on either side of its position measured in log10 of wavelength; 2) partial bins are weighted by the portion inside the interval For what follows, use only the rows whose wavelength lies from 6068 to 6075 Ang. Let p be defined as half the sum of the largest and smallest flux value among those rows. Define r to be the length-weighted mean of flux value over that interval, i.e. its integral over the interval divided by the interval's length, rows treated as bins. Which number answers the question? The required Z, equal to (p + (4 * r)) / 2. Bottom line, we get 23.4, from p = 9.26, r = 9.4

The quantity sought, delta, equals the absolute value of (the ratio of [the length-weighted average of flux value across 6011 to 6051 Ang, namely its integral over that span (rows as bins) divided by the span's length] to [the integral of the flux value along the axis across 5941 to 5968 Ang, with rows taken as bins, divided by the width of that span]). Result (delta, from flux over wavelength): 0.98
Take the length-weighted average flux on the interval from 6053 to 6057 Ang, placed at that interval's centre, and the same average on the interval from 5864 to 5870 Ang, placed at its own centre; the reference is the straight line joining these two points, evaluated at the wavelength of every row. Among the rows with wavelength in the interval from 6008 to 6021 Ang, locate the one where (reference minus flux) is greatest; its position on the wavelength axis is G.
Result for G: 6020.22 Ang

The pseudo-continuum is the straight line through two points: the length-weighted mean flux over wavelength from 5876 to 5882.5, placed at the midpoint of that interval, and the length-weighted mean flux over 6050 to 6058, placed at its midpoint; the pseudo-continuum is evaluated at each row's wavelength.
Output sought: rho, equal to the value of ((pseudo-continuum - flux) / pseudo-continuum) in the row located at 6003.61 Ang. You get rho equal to 0.06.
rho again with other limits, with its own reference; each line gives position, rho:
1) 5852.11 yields 0.24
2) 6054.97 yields 0.00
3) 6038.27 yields 0.01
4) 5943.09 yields 0.00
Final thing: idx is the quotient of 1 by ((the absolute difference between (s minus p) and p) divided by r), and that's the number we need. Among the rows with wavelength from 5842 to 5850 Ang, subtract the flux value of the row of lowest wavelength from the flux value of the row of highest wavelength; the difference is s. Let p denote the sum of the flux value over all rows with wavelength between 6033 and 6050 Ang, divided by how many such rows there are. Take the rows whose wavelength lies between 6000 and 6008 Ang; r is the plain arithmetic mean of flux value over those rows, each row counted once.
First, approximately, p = 9.2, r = 9.64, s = -0.5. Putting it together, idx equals 0.511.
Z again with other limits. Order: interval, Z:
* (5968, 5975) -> 23.6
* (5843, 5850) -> 22.1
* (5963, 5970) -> 24.0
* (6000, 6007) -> 23.9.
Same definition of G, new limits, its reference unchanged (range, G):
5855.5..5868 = 5856.15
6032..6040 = 6039.66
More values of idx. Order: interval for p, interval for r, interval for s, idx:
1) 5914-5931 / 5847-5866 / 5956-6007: 0.524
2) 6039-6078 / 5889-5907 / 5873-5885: 0.518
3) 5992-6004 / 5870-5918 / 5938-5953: 0.478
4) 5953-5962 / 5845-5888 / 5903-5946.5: 0.441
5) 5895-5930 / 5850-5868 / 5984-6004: 0.505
